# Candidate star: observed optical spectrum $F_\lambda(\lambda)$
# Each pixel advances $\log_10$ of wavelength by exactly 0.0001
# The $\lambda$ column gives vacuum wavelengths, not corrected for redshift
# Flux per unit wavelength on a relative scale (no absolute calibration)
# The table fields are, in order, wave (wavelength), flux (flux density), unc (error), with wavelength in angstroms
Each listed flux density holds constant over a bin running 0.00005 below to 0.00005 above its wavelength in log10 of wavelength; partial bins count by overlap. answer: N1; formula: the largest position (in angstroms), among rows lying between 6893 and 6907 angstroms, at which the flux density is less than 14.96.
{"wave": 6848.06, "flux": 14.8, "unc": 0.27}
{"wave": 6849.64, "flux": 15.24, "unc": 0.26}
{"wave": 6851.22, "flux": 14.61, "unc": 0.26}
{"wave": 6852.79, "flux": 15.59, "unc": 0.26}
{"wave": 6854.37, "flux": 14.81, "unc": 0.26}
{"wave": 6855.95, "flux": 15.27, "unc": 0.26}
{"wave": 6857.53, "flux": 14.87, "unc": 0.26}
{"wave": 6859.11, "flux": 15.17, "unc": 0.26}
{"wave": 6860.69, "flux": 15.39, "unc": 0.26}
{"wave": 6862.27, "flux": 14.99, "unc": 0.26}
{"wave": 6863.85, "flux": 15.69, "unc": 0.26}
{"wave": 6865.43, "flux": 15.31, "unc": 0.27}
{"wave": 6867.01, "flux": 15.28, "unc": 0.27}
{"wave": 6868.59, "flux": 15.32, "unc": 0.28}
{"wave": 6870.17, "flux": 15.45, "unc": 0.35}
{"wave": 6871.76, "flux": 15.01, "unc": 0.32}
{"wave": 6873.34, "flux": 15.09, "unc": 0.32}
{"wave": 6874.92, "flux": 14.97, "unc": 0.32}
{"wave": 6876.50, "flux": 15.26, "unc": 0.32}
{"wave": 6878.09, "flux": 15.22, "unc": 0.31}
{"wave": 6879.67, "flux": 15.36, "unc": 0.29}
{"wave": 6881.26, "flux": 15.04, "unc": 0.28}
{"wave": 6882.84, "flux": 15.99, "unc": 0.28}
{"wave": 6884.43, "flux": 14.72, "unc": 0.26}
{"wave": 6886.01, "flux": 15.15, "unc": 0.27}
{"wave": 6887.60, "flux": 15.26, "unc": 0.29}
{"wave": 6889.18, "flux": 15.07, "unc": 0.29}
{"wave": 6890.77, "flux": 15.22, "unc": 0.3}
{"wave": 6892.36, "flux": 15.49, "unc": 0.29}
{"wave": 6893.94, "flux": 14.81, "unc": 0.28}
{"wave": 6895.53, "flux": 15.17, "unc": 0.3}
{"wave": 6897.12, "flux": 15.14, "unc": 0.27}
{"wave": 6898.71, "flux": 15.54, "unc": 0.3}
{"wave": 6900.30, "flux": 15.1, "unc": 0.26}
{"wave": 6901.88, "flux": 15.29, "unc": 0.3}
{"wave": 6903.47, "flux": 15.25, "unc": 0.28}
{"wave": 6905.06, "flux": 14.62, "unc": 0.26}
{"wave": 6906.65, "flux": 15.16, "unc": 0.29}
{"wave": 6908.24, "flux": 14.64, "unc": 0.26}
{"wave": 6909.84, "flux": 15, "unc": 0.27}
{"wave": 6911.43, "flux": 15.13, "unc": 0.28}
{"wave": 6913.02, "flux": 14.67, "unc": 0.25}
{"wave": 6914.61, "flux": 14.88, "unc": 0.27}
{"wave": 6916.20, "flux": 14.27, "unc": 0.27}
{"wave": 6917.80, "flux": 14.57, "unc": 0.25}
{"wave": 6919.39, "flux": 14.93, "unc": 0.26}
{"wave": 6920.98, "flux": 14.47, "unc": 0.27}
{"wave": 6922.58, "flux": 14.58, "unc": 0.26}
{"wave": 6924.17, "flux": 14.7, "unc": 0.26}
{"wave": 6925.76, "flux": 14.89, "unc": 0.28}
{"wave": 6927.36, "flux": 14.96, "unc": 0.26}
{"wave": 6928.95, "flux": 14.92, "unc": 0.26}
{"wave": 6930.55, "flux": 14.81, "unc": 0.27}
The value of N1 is 6905.06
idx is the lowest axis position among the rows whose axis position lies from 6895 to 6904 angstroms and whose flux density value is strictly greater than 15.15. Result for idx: 6895.53 angstroms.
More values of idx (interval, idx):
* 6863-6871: 6863.85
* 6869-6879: 6870.17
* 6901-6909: 6901.88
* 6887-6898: 6887.60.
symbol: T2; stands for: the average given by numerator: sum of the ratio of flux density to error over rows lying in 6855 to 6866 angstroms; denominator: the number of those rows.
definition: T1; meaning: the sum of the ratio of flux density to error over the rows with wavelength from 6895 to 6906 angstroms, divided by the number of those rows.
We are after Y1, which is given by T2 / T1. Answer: 1.079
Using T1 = 54.0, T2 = 58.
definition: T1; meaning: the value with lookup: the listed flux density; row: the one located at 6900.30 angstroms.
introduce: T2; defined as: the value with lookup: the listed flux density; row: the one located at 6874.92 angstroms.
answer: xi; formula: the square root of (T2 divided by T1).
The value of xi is 1.00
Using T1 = 15.1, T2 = 14.97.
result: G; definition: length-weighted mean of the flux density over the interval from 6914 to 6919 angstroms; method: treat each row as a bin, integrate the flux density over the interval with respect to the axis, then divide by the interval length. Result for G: 14.6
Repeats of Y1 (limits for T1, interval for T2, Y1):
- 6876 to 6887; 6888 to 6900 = 0.984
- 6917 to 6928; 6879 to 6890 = 0.971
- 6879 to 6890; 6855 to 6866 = 1.071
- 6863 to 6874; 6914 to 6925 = 1.064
